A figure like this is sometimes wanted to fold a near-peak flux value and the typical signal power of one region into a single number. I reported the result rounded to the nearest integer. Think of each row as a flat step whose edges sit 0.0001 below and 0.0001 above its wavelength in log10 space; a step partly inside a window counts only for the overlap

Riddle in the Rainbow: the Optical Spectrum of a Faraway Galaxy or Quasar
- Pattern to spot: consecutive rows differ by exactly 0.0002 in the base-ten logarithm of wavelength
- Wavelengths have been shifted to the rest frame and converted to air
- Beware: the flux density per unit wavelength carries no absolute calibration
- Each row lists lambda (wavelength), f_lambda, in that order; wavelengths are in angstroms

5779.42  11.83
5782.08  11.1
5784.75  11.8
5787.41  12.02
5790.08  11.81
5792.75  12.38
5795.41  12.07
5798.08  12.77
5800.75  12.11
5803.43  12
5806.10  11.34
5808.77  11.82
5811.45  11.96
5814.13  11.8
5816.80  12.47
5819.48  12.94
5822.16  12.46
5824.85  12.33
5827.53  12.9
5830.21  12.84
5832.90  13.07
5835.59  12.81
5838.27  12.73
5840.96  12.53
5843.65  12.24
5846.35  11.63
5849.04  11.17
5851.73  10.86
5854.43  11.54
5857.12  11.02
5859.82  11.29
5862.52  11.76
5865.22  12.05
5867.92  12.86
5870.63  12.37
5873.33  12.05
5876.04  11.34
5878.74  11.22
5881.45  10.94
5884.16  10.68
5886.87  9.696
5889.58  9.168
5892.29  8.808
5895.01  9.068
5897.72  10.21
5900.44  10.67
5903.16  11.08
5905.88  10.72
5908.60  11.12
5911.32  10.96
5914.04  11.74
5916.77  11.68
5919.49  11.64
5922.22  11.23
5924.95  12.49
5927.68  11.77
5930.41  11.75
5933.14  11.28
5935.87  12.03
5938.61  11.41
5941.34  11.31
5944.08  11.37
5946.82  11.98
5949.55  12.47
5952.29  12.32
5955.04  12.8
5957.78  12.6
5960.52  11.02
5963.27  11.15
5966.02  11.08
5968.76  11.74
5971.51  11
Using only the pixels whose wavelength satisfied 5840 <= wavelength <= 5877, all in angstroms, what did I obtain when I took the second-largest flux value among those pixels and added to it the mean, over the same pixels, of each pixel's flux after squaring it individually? 151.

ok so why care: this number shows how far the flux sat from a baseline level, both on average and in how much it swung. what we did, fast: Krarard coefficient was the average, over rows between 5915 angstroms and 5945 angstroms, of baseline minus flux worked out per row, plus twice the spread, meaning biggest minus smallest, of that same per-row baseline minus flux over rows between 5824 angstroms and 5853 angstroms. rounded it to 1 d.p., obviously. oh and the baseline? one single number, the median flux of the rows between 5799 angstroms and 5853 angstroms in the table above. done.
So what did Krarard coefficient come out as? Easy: 5.1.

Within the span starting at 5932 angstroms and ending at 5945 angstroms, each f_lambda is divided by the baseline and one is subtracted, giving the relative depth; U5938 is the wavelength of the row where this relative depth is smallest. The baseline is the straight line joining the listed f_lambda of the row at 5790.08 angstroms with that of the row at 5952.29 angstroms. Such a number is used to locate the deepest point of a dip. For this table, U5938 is 5933.14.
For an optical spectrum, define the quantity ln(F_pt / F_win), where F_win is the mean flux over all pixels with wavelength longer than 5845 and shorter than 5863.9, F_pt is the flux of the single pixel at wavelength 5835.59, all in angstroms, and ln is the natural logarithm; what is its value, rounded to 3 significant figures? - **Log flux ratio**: 0.123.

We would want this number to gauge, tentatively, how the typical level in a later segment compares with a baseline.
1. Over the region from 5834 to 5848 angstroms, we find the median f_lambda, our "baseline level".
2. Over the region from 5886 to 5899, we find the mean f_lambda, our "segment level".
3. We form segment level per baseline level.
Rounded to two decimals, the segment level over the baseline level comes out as 0.75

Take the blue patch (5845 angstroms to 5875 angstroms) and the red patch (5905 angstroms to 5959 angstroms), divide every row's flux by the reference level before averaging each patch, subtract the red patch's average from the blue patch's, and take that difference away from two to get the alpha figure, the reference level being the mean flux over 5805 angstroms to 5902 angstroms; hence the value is 2.00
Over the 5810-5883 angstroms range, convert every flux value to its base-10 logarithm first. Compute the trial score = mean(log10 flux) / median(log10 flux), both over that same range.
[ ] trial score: 1.00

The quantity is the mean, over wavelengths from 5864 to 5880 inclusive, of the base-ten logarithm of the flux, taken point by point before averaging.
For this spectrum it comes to 1.078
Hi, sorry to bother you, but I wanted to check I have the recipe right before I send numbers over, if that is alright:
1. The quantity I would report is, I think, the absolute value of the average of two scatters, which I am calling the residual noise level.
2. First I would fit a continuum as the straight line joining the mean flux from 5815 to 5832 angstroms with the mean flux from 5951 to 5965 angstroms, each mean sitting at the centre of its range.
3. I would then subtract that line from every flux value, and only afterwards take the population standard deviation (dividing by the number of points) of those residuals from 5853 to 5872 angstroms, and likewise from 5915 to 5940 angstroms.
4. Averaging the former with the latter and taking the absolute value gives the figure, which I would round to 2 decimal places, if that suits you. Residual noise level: 0.49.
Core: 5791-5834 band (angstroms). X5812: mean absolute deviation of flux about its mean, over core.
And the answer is 0.40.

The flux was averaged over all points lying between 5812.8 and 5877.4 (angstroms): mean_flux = 12.1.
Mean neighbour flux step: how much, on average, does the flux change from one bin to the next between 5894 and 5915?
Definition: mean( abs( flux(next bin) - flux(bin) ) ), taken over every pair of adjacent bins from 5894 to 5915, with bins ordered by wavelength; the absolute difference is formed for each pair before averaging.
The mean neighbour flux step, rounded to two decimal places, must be 0.53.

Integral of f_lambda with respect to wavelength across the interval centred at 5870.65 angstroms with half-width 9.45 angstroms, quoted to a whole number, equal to 226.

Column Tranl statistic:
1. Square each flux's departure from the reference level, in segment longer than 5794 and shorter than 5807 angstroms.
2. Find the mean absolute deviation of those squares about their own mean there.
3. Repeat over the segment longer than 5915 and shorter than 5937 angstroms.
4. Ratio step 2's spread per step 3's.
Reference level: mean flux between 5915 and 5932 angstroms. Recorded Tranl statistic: 1.9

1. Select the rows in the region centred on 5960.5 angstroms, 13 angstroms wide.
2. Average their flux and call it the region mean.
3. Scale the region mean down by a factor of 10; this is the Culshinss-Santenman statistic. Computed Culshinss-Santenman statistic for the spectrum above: 1.17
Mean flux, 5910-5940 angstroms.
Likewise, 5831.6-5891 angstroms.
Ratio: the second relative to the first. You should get 1.00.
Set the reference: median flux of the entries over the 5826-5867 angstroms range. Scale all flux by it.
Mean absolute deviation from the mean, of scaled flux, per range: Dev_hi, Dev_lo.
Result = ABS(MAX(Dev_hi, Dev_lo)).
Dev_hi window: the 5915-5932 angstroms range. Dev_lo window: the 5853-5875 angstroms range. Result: 0.039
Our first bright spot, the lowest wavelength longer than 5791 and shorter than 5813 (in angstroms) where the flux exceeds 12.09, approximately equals 5792.75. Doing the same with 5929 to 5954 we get 5949.55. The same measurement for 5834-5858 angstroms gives 5835.59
